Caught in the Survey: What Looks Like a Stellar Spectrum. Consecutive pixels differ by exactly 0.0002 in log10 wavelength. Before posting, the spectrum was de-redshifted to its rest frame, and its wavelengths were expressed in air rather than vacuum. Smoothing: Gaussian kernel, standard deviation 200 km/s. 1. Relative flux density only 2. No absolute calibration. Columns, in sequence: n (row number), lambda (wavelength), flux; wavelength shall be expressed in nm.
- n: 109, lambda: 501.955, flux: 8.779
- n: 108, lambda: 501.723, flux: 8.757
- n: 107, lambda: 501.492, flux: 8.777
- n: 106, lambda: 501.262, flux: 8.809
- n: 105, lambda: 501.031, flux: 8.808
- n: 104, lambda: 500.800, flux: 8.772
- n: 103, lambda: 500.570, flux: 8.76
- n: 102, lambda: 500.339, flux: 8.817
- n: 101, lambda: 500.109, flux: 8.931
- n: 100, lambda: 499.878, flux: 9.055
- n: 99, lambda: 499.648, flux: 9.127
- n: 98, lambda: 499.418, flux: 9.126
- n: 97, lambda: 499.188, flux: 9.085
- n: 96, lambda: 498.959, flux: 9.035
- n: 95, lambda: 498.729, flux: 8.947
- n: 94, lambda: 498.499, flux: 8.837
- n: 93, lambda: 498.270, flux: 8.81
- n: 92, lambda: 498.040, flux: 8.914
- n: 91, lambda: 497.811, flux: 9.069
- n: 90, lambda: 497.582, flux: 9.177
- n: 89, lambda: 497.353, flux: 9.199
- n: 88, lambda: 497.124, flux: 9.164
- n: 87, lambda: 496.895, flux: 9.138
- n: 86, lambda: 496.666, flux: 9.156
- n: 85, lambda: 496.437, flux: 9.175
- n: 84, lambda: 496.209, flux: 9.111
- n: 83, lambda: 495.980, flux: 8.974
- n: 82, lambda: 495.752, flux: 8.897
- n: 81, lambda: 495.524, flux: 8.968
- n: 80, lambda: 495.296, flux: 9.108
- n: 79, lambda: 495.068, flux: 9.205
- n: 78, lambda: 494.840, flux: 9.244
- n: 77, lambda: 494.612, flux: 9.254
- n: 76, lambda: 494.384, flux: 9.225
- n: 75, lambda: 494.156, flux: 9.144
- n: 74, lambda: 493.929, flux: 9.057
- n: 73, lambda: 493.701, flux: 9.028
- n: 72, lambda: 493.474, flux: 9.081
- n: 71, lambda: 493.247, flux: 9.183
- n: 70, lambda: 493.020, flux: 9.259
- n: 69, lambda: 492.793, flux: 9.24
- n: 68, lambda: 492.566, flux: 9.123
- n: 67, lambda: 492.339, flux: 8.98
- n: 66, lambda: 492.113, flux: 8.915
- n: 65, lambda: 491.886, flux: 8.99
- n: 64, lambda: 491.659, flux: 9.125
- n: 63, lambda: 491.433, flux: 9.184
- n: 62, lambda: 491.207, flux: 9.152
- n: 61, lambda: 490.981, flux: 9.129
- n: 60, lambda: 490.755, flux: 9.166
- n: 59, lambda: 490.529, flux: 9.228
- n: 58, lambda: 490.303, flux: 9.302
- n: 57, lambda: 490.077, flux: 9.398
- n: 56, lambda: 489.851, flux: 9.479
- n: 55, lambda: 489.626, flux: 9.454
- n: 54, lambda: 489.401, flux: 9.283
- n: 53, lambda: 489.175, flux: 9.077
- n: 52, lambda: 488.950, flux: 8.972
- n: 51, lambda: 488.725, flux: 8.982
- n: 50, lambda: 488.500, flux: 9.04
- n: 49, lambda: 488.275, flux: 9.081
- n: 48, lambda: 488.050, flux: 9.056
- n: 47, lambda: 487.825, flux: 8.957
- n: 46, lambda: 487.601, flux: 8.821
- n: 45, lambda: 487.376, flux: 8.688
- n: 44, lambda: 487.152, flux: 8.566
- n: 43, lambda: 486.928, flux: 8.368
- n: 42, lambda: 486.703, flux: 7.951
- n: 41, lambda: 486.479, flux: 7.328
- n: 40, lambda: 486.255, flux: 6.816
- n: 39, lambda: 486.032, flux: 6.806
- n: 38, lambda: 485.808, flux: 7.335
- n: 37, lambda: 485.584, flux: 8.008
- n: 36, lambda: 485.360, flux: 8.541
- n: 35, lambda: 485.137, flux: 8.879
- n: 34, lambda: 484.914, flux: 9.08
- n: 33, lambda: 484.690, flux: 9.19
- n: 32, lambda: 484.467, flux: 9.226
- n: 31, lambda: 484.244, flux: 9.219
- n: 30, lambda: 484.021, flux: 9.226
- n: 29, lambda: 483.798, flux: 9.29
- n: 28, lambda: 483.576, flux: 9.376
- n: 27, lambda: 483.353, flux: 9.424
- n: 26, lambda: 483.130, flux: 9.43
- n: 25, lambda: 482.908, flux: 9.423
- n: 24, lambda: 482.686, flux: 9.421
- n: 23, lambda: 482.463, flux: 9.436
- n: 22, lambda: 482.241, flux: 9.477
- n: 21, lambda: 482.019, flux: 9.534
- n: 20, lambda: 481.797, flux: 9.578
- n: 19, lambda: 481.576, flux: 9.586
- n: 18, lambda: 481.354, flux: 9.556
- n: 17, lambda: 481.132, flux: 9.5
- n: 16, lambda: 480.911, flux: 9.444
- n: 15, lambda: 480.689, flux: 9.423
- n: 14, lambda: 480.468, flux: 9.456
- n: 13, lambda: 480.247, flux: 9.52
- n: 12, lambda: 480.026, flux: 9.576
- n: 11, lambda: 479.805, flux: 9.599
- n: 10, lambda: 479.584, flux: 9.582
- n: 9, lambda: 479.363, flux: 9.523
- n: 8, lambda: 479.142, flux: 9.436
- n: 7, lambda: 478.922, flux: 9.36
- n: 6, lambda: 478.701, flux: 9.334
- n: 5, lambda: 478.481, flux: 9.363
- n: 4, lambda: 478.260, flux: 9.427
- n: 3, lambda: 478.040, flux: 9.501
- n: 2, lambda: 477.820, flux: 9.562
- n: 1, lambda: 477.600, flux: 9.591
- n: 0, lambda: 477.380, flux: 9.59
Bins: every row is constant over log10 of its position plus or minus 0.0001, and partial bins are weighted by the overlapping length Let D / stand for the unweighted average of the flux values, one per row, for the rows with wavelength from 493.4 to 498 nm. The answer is 9.12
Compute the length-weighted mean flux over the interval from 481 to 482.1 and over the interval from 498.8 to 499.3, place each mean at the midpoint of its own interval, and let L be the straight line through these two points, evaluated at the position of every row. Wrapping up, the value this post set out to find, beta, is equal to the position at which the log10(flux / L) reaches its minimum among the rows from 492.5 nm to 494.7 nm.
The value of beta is 493.701 nm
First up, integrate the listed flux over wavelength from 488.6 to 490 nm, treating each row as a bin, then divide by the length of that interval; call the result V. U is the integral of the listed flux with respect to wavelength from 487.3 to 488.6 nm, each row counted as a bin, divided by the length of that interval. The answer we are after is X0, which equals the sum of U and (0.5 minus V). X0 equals 0.2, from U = 8.9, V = 9.21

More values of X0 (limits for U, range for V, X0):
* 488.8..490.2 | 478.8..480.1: 0.3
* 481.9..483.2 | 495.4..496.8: 0.9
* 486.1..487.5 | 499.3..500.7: -0.5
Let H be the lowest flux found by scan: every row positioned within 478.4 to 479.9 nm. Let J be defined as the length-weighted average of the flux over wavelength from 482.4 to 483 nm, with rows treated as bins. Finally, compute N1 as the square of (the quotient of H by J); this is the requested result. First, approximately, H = 9.334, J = 9.42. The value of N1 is 0.98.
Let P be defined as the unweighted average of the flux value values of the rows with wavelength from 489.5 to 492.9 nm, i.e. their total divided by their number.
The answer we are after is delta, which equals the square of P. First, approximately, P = 9.19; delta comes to 84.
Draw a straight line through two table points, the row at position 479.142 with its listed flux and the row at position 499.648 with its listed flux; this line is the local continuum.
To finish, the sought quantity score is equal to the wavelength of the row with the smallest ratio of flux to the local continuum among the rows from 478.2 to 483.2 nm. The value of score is 478.701 nm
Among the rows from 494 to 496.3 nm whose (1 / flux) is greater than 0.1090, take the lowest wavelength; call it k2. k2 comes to 494.156 nm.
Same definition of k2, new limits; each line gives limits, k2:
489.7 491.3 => 490.755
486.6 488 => 486.703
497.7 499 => 497.811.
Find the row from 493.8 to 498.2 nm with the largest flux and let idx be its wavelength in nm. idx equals 494.612 nm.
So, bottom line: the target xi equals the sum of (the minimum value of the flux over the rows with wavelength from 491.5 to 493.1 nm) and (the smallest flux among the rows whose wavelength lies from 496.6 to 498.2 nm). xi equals 17.8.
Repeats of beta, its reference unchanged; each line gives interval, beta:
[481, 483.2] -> 482.686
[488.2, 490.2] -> 488.950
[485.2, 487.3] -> 486.032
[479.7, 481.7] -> 480.689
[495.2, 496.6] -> 495.752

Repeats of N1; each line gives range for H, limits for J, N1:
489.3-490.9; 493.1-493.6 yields 1.00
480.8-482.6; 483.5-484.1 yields 1.03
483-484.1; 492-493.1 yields 1.03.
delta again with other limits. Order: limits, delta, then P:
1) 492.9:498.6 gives 83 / 9.10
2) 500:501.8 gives 78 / 8.80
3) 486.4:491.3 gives 80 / 8.93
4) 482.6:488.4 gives 75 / 8.67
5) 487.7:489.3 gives 81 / 9.02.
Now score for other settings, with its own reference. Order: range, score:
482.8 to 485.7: 485.584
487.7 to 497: 487.825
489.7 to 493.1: 492.113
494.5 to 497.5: 495.752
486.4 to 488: 486.479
